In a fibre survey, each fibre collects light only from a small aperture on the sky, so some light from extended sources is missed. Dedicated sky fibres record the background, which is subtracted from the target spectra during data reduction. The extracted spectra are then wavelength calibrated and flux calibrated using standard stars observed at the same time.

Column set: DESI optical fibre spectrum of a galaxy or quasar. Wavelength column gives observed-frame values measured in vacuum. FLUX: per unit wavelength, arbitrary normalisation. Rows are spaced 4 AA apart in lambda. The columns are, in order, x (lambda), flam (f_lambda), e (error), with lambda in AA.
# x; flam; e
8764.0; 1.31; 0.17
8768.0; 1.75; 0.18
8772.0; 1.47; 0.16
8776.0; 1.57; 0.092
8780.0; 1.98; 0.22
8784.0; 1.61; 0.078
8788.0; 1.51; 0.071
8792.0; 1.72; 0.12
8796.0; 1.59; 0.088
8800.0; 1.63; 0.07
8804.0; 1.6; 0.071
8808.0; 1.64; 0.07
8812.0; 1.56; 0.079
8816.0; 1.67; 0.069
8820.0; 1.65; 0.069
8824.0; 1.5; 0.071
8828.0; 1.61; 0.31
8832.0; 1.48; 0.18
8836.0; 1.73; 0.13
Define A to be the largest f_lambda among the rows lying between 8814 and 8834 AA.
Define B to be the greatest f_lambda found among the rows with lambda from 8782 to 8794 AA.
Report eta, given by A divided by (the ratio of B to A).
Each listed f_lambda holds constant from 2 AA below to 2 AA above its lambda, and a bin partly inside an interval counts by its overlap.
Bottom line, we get 1.62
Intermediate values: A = 1.67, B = 1.72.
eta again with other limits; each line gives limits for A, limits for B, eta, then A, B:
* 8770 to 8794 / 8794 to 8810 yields 2.39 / 1.98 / 1.64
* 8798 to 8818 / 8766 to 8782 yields 1.41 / 1.67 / 1.98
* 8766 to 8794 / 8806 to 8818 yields 2.35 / 1.98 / 1.67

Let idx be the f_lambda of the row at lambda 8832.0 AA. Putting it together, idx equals 1.48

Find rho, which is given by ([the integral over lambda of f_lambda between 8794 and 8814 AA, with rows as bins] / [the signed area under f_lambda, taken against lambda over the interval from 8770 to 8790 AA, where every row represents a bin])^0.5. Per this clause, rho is 0.99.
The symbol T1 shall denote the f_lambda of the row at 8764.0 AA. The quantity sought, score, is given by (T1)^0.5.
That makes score 1.14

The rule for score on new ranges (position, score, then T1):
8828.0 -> 1.27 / 1.61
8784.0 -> 1.27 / 1.61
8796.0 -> 1.26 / 1.59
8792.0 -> 1.31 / 1.72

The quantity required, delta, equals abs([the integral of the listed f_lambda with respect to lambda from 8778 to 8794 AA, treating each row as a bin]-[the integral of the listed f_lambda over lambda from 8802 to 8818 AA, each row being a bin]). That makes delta 1.4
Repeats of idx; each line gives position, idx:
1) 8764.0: 1.31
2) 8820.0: 1.65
